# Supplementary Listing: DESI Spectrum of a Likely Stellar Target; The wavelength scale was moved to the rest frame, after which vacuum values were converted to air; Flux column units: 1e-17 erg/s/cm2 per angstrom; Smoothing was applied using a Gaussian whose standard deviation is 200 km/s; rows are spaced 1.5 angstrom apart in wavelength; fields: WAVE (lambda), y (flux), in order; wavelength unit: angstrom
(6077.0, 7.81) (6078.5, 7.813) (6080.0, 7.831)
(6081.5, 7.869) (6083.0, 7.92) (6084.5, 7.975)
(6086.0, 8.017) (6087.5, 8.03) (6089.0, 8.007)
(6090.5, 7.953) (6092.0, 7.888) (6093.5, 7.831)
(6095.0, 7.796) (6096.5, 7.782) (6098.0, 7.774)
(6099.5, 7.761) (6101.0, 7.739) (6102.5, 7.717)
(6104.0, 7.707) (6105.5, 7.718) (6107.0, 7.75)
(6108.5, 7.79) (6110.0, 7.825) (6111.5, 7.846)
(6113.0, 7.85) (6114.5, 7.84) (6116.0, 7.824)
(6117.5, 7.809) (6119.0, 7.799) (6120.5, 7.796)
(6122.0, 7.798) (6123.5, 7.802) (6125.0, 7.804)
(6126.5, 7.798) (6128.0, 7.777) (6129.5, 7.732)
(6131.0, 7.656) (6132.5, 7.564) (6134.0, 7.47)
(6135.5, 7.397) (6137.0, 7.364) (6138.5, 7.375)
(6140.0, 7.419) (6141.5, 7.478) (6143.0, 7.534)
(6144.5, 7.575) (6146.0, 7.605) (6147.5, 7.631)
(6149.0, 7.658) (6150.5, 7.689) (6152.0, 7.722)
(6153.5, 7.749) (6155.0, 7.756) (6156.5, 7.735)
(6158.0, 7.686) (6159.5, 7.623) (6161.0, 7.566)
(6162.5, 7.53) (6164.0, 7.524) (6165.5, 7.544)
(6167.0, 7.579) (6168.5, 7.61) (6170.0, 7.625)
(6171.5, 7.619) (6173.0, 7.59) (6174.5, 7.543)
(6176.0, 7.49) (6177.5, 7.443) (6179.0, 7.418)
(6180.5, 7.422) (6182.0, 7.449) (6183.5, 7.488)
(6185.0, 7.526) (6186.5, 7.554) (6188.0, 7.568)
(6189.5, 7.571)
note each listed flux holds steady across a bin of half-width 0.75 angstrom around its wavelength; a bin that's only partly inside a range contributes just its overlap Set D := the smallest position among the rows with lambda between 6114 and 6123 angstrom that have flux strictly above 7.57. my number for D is 6114.5 angstrom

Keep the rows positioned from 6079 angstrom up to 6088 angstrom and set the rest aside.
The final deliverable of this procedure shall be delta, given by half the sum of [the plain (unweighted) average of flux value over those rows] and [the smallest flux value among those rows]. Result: 7.89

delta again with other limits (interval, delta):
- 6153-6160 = 7.67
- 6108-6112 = 7.81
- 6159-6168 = 7.54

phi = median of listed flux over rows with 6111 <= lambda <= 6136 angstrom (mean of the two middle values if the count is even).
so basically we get 7.80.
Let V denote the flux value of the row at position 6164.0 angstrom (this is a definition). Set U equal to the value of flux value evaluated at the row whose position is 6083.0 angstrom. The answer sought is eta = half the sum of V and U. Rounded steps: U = 7.92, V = 7.524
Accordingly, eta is 7.7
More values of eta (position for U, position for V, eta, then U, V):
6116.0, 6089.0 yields 7.9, 7.824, 8.007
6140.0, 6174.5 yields 7.5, 7.419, 7.543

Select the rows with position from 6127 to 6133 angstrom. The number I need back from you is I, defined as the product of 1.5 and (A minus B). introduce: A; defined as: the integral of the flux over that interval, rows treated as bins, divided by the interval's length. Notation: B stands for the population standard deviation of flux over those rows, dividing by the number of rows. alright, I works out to 11.4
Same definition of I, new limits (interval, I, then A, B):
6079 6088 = 11.8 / 7.93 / 0.07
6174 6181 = 11.1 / 7.46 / 0.05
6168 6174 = 11.4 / 7.61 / 0.01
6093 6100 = 11.6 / 7.79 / 0.02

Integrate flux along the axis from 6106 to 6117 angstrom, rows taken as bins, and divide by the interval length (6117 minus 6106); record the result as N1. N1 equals 7.82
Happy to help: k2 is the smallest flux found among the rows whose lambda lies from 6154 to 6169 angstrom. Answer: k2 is 7.524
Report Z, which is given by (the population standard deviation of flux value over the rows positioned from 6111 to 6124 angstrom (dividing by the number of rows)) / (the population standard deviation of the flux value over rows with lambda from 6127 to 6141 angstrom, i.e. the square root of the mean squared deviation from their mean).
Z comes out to 0.1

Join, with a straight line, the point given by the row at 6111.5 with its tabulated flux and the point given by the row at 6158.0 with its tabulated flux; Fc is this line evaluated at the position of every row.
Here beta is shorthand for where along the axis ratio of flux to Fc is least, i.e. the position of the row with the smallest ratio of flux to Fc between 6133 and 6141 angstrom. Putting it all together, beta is 6137.0 angstrom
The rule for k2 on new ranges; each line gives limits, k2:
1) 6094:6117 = 7.707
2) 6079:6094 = 7.831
